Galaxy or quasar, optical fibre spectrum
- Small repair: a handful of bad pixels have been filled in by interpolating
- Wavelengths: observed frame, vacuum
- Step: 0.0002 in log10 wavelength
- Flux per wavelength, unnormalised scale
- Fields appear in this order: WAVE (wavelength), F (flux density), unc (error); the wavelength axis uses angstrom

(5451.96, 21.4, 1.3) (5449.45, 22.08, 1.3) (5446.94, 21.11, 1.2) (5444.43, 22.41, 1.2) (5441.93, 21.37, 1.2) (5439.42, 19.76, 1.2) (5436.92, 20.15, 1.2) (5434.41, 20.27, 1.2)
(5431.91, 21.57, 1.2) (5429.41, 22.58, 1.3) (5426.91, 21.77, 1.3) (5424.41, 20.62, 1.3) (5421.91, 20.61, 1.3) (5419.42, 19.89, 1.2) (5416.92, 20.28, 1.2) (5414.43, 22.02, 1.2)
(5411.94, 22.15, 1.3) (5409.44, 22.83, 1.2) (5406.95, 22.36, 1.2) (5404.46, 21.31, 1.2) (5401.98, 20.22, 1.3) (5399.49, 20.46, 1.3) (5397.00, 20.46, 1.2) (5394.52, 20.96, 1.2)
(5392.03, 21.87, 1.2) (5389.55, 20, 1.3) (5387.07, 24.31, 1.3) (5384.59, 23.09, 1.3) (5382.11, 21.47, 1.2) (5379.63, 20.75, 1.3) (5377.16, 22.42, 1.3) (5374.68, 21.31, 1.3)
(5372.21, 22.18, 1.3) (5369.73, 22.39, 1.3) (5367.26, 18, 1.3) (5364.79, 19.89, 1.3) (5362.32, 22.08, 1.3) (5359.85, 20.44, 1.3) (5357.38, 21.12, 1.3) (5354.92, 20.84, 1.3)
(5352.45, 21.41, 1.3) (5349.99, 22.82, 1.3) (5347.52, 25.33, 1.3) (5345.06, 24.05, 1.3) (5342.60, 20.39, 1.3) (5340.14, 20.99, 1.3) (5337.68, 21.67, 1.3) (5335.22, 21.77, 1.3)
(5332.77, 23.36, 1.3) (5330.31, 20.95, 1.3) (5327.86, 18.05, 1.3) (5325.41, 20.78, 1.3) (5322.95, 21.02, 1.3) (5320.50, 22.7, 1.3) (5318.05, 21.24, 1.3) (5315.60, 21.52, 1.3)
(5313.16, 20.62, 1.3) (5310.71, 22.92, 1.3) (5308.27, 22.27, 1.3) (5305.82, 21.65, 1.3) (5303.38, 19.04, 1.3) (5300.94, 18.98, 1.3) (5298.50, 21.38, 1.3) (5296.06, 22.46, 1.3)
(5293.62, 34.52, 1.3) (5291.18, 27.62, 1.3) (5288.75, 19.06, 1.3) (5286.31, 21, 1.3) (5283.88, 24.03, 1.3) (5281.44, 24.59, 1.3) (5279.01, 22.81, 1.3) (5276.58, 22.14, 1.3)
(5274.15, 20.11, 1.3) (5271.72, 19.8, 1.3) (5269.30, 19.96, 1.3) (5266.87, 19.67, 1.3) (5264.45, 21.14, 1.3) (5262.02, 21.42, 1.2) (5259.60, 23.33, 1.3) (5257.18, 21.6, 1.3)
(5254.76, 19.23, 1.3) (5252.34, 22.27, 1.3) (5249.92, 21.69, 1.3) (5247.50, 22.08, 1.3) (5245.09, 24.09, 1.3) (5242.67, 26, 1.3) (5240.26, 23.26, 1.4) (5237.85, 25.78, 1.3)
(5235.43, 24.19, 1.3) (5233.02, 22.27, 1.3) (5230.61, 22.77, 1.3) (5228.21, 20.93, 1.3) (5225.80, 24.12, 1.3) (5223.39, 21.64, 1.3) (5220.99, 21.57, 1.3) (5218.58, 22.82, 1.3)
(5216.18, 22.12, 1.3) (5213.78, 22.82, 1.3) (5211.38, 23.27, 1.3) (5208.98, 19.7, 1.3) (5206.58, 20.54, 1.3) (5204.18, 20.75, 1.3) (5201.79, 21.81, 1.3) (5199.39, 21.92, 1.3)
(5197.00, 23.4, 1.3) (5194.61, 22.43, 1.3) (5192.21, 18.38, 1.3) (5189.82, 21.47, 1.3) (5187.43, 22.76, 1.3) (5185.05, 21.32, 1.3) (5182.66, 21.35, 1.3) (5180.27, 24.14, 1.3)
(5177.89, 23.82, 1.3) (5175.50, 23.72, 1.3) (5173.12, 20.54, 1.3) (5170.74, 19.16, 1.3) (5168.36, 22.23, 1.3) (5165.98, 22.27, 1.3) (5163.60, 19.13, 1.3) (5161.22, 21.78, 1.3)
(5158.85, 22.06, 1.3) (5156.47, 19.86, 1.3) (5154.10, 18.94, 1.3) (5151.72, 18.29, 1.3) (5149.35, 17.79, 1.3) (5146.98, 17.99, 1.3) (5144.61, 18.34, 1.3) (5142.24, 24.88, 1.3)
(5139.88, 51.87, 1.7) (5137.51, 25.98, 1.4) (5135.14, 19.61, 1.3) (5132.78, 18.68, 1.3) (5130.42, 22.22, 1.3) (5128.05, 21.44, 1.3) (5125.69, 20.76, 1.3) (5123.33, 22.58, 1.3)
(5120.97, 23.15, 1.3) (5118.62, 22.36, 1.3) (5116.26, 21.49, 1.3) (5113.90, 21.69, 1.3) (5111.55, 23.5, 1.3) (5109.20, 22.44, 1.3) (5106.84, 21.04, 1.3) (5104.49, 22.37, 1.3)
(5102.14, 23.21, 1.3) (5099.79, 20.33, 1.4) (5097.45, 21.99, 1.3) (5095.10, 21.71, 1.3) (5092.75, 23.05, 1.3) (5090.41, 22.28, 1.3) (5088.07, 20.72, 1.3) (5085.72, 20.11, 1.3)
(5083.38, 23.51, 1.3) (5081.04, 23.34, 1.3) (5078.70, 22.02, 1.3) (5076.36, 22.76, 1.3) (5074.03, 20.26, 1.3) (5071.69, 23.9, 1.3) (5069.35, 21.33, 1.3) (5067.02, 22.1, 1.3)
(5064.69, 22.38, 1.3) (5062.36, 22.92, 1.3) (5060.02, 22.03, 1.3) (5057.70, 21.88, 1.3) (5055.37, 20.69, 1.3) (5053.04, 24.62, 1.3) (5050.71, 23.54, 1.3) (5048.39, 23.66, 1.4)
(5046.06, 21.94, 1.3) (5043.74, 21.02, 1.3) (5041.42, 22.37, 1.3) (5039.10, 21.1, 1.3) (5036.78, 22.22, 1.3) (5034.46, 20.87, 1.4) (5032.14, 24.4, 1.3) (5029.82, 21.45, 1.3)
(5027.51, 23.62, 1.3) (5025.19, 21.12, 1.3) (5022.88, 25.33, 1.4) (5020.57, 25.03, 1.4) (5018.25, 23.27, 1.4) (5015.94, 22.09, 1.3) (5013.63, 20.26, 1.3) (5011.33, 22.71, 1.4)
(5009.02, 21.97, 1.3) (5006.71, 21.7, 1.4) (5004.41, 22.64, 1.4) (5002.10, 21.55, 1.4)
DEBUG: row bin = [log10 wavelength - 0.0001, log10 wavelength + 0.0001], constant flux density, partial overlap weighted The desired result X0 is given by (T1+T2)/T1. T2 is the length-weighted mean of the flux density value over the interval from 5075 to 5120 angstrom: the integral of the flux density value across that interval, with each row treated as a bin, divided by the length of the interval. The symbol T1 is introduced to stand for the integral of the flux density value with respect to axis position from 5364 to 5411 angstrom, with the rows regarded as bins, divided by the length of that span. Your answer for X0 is 2.03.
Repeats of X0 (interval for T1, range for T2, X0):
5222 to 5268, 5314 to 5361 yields 1.96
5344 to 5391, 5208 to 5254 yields 2.05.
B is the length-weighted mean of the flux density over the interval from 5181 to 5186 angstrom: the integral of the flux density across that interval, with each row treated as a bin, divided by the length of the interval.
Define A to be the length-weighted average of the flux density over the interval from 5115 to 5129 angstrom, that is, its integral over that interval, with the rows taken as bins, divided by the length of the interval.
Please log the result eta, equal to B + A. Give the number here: 43.5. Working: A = 22.0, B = 21.6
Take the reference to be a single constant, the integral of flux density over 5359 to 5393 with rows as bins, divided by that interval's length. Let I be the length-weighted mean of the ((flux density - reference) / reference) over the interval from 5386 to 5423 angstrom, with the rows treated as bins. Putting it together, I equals -0.01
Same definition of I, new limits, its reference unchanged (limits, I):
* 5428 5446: -0.01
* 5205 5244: 0.06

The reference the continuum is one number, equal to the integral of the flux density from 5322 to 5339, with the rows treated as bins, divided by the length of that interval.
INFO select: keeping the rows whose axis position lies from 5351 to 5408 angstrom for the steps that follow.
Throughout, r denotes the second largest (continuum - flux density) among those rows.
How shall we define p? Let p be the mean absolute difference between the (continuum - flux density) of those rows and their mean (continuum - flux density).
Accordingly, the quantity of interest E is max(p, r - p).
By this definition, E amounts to 0.95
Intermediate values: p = 0.95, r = 1.2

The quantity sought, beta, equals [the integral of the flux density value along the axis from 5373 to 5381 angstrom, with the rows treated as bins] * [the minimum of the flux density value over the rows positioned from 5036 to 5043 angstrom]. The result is 3637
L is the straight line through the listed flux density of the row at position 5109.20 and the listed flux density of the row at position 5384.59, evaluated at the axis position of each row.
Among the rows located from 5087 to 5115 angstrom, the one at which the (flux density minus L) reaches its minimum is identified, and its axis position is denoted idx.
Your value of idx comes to 5099.79 angstrom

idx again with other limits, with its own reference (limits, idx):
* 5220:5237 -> 5228.21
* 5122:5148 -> 5146.98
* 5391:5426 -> 5419.42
